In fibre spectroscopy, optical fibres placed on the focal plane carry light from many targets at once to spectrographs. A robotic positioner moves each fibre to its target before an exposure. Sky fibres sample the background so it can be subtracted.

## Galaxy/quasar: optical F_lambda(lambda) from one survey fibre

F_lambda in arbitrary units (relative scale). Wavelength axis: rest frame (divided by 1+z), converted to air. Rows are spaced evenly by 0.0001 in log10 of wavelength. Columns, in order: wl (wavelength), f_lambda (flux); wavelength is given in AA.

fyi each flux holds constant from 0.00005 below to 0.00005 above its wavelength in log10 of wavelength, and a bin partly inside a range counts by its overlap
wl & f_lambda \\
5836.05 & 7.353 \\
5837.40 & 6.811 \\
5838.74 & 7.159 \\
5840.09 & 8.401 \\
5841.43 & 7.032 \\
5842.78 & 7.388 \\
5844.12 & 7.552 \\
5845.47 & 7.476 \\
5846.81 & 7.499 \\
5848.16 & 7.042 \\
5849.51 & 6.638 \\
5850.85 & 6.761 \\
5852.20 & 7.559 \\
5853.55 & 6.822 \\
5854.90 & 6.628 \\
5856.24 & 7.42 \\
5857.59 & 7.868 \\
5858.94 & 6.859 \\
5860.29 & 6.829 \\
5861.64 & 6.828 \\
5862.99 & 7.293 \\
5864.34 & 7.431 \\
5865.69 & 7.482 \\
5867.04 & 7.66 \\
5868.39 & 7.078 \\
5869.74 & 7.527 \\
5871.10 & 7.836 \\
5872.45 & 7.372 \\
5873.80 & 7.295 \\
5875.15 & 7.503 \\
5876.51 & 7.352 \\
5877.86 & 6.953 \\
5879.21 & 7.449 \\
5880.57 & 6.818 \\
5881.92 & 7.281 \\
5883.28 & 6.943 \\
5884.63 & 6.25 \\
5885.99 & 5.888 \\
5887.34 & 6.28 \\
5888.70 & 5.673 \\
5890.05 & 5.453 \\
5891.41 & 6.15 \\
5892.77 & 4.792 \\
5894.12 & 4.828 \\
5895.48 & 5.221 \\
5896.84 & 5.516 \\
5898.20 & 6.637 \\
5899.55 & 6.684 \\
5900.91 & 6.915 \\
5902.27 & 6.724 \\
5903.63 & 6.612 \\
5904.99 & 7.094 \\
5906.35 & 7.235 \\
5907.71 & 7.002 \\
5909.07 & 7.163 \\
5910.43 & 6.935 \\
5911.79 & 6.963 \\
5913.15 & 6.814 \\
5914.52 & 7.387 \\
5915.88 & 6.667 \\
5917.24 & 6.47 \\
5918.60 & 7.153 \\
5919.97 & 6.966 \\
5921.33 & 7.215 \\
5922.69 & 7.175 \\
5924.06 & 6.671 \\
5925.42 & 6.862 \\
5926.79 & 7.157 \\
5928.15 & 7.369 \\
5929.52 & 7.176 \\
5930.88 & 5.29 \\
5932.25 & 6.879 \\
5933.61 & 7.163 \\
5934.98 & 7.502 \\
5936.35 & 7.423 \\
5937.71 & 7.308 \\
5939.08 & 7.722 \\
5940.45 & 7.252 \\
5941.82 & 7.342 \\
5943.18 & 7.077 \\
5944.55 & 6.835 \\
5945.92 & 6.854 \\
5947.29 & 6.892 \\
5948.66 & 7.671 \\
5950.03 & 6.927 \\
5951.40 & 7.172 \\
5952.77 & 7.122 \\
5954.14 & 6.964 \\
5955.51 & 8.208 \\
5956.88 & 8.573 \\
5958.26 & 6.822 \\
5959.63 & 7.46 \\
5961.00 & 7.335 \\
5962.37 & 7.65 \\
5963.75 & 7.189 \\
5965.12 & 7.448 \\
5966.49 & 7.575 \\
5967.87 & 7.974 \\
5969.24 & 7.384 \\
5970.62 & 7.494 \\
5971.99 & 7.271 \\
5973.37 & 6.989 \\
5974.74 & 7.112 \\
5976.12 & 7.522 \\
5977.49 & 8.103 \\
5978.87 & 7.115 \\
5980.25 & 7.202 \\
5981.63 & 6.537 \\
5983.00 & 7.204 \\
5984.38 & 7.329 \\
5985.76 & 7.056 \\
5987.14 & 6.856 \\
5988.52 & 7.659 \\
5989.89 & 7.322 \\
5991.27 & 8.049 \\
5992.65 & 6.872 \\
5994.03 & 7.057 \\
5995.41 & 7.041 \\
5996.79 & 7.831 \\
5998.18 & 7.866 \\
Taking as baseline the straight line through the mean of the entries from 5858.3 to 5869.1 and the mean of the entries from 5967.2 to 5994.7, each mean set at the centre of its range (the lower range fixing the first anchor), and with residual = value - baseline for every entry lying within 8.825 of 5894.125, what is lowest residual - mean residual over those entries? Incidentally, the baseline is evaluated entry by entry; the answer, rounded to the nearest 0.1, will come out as -1.1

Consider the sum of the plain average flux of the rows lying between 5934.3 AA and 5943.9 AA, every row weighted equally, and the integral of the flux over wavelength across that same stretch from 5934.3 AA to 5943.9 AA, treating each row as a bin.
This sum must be 78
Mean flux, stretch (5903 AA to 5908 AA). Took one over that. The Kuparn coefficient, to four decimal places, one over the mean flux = 0.1431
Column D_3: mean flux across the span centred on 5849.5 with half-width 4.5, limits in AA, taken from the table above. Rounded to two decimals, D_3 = 7.11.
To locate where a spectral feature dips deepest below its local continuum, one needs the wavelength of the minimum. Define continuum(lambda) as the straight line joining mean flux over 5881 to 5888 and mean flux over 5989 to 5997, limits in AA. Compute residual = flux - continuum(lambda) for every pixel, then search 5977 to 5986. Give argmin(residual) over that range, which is 5981.63 AA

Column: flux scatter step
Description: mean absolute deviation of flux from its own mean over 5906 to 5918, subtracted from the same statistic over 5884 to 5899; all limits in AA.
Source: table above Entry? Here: 0.28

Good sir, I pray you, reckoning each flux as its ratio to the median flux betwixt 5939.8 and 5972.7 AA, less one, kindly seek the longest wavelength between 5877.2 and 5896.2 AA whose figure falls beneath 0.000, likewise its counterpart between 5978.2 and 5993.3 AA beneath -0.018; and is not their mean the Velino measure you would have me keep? 5944.1 AA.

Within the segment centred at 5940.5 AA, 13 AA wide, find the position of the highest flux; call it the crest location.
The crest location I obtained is 5939.08 AA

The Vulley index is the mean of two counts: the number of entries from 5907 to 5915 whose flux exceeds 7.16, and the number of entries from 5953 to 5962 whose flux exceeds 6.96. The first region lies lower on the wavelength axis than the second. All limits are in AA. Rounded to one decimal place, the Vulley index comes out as 3.5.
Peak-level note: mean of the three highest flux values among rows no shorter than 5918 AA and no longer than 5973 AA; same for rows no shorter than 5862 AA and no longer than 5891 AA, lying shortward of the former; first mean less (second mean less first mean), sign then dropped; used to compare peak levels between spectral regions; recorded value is 8.8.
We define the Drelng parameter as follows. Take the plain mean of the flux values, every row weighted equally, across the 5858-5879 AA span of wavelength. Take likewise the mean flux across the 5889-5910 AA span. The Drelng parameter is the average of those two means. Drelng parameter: 6.78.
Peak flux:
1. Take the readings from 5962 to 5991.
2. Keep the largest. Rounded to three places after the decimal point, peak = 8.103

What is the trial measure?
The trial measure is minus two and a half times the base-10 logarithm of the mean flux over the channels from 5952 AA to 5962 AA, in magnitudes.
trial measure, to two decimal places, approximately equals -2.19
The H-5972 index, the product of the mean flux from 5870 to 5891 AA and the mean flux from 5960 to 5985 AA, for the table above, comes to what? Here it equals 50.2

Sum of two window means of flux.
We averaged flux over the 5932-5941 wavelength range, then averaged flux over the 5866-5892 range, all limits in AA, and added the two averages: 14.2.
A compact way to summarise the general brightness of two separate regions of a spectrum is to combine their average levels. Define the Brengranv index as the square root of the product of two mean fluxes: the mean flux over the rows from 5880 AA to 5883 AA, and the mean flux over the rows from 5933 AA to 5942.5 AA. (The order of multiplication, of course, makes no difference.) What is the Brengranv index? 7.2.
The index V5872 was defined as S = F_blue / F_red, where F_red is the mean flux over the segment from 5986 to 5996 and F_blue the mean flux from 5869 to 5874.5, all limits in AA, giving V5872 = 1.03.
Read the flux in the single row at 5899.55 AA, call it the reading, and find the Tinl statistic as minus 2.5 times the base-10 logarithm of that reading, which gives -2.06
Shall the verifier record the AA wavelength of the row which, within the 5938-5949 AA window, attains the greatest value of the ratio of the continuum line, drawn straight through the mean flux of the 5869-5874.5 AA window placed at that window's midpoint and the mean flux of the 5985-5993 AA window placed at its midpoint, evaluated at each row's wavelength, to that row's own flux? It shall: 5944.55 AA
